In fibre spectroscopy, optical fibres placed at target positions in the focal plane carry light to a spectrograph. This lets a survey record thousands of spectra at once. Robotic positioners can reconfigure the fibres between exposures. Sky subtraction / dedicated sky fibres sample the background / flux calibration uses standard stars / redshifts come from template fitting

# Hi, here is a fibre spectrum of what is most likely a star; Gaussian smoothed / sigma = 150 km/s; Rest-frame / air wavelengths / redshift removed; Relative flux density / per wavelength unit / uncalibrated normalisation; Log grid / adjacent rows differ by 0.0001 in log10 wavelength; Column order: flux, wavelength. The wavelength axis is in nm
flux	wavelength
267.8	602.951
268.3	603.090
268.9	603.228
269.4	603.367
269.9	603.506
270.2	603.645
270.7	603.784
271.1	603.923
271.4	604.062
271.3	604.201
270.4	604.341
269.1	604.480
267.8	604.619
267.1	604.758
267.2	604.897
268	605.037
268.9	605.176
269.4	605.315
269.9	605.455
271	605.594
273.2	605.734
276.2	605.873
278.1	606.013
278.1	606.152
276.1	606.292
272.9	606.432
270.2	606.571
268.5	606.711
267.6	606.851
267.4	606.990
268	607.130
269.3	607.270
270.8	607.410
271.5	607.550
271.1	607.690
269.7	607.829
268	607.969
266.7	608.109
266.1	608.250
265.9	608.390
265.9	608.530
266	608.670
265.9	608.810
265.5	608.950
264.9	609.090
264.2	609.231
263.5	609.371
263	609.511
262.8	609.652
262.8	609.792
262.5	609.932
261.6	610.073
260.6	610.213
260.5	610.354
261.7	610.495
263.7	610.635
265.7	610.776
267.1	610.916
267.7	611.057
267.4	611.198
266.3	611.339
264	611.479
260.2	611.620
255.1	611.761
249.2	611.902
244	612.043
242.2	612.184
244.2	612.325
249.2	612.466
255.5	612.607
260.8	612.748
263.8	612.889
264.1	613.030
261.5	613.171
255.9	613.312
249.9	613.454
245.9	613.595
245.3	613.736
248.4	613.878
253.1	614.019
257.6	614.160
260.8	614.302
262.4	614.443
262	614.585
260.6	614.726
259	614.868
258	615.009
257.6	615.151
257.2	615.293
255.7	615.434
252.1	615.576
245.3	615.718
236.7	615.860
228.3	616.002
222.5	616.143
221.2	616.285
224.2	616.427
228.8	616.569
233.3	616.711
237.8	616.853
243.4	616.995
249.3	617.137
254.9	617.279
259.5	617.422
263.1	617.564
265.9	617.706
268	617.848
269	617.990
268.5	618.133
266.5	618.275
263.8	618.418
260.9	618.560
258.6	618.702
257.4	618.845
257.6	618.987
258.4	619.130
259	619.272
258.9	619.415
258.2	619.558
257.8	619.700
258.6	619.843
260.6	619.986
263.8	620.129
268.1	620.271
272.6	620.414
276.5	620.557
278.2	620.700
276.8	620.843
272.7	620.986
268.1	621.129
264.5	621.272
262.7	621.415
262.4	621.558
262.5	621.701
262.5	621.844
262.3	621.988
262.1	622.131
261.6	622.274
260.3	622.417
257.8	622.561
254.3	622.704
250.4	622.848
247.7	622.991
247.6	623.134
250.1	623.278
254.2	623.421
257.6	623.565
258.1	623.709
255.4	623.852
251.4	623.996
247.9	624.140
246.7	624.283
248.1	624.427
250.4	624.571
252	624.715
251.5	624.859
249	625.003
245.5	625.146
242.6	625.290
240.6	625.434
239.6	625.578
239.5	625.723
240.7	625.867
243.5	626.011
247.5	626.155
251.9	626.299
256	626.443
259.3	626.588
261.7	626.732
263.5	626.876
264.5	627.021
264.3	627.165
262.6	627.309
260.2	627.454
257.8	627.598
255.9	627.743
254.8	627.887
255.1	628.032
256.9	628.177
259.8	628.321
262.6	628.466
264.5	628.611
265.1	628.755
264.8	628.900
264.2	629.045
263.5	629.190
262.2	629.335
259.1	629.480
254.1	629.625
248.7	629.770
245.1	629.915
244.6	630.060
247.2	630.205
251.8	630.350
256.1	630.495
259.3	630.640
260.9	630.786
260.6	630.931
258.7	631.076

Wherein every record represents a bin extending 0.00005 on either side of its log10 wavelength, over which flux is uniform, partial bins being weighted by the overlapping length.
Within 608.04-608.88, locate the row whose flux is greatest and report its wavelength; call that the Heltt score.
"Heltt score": 608.109 nm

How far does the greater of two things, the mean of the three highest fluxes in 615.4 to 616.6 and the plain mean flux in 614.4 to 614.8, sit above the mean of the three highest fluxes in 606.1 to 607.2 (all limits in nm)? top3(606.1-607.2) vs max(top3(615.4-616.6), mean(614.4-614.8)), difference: -14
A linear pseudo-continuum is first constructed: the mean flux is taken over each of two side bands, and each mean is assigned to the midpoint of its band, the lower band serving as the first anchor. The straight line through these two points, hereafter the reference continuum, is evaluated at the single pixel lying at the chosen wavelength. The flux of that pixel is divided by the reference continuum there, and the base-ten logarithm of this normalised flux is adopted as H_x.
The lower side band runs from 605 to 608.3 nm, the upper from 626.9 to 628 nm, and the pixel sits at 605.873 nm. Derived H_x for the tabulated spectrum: 0.008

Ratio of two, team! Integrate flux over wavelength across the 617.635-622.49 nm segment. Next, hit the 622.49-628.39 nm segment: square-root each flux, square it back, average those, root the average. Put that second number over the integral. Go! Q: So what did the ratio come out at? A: 0.012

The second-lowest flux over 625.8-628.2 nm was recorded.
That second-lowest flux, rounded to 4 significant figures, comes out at 243.5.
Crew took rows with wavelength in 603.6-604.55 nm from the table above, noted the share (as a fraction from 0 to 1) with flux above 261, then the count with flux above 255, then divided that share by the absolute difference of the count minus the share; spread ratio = 0.17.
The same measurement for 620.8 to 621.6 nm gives 0.20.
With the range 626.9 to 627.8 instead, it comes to 0.09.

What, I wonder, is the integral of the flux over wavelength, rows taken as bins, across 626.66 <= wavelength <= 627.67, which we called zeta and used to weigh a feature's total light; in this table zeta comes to 265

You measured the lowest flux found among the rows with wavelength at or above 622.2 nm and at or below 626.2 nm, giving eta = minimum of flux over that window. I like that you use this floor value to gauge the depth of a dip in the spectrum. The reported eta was 239.5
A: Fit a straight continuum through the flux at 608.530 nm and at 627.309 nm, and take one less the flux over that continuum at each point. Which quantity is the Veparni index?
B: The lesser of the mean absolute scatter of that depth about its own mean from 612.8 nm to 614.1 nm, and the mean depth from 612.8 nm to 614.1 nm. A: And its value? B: 0.024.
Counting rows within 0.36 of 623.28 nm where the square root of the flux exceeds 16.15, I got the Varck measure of 0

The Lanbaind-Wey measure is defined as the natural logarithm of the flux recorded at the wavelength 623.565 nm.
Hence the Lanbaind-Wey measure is 5.55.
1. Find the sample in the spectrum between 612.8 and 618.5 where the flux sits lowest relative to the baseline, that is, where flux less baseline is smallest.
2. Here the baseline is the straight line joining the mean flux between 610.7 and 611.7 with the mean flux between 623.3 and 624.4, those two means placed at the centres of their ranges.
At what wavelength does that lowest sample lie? 616.285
